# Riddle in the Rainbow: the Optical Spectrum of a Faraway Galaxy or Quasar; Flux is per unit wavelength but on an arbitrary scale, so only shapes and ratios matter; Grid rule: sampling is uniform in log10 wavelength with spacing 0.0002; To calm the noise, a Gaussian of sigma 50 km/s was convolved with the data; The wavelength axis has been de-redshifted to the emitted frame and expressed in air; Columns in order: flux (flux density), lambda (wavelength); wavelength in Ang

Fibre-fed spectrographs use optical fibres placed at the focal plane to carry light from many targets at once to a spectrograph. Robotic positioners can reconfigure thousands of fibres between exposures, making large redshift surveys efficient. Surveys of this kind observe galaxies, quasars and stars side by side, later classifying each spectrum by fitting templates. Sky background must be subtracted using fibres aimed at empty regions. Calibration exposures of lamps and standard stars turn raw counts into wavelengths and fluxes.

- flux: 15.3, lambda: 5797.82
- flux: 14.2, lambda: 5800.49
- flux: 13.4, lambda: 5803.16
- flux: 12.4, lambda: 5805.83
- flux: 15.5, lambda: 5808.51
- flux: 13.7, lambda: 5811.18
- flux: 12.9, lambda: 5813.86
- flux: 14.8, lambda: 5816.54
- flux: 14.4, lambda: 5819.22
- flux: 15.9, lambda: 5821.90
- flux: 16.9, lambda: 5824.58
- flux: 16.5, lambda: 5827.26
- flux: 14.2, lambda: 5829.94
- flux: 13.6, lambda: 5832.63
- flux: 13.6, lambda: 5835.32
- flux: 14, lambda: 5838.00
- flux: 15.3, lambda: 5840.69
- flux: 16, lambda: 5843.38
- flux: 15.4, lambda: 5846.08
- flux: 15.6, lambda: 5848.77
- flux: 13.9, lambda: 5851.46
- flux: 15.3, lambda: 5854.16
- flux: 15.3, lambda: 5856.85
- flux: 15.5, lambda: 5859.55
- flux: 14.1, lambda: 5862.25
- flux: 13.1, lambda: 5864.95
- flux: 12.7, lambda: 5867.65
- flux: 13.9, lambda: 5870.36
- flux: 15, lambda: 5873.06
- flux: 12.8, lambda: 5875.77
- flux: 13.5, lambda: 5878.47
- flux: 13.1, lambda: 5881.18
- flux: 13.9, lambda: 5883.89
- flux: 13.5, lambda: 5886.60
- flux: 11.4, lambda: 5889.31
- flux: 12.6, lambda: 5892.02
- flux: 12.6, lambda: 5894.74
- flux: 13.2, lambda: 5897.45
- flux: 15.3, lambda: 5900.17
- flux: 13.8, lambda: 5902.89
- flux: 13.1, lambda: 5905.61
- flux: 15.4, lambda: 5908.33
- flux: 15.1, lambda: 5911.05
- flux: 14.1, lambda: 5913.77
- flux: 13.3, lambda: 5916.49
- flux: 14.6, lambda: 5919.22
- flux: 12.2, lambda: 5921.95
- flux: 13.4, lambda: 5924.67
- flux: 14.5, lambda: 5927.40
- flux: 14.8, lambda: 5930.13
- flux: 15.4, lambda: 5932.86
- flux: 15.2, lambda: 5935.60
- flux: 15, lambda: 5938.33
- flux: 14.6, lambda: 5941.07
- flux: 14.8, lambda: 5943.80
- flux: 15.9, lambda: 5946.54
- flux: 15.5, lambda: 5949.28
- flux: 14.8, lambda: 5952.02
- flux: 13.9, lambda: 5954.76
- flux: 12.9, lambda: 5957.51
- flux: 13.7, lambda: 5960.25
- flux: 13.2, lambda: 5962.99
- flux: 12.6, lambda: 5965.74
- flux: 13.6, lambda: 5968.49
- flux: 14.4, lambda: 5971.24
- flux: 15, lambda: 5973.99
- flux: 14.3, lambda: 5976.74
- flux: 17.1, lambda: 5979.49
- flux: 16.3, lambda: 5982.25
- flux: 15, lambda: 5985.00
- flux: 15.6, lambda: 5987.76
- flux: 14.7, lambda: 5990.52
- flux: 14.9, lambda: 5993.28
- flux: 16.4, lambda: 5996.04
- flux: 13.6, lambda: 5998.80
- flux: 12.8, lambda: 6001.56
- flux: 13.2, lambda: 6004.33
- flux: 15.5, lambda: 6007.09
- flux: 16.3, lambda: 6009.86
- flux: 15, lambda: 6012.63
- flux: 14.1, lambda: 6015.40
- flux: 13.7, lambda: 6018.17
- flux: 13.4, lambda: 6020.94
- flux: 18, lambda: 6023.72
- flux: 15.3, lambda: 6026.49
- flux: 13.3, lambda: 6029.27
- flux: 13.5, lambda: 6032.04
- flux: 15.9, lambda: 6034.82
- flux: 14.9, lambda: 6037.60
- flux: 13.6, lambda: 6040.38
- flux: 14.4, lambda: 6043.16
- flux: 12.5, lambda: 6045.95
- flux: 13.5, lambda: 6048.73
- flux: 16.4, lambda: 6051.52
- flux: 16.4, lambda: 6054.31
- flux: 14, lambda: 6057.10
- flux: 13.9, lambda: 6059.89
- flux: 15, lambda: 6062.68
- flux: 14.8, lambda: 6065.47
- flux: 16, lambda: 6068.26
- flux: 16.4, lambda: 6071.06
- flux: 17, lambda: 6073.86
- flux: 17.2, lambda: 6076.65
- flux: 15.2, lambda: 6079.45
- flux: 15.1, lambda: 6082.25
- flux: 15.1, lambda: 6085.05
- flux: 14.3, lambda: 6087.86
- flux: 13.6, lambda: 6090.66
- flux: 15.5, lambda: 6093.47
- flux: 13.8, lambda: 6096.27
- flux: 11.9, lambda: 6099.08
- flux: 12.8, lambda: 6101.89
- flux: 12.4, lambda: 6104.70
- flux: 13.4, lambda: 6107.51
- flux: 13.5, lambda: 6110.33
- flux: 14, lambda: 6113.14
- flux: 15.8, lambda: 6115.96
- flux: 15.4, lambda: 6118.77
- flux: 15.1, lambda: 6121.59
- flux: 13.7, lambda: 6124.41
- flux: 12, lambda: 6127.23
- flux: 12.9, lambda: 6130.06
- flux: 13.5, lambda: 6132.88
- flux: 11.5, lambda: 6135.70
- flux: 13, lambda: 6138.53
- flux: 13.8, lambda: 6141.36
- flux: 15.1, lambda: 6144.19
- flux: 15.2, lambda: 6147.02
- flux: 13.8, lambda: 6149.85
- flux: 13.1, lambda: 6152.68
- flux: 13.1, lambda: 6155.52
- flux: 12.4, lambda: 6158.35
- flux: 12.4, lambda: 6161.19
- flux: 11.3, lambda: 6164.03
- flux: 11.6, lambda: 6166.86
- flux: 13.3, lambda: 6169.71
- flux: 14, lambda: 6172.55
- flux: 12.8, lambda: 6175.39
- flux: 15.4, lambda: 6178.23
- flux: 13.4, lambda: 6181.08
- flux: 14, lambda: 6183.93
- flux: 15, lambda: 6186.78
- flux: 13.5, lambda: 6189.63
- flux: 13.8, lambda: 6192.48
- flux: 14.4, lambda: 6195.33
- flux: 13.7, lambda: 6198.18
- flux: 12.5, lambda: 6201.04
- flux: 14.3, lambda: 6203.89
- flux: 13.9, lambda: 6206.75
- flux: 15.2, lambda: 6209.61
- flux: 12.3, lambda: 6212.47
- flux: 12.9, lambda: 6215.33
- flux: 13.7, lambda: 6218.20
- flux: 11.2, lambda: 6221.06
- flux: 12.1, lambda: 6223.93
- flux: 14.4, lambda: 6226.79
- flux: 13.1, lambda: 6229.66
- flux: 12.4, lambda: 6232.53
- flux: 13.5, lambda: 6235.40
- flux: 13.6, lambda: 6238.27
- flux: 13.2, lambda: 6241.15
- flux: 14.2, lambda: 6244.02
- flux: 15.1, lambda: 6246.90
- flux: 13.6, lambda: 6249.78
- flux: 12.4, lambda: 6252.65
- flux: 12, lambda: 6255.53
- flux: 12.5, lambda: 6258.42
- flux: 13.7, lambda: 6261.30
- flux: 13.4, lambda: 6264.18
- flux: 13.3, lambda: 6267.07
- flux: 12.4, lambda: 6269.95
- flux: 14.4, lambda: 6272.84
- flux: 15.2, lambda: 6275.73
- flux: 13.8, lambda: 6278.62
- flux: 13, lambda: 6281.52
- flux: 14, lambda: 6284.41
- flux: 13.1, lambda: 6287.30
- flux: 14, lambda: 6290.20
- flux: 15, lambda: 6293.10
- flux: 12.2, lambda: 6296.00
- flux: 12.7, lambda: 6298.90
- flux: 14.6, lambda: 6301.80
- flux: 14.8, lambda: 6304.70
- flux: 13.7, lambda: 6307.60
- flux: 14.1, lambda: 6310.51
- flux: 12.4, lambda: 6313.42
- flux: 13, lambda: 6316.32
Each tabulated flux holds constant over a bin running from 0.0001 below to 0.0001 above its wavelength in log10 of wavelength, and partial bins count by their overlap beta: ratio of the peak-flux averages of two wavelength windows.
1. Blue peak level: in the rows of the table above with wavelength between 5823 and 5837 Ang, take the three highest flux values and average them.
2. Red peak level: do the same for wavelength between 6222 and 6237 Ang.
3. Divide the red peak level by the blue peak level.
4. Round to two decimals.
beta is 0.86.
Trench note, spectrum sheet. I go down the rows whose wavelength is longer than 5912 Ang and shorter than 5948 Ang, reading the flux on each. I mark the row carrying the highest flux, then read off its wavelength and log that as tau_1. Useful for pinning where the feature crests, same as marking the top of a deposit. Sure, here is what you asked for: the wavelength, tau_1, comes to 5946.54 Ang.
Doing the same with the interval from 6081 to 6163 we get 6115.96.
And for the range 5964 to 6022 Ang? 5979.49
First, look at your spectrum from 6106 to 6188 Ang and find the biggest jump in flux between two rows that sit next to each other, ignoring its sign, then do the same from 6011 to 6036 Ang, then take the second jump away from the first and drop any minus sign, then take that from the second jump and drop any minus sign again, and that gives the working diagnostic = 2.60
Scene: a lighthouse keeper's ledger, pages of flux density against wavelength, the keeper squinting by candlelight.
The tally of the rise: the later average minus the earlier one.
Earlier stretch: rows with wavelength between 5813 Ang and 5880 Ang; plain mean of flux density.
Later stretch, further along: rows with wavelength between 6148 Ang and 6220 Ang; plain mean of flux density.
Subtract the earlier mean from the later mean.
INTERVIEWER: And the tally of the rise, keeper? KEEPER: -1.1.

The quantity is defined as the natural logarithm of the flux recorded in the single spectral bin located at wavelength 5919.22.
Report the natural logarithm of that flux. 2.68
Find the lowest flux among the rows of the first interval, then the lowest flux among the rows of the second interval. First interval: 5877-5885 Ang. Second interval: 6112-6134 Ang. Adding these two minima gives 25.1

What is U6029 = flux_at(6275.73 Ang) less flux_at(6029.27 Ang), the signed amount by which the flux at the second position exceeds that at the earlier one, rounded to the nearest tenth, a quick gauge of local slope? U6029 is 1.9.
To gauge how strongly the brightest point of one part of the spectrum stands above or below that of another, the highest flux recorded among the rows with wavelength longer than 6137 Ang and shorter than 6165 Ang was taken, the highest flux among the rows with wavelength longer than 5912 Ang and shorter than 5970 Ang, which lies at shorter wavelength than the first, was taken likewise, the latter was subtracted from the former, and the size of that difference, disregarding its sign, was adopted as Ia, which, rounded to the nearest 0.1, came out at 0.7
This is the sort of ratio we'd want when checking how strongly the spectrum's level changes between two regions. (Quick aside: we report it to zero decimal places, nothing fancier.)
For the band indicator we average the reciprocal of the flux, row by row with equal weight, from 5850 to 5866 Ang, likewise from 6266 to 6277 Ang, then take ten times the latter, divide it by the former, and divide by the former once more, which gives 153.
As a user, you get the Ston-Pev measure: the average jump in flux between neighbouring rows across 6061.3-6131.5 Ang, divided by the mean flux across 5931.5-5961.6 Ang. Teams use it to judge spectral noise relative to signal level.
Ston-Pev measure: 0.060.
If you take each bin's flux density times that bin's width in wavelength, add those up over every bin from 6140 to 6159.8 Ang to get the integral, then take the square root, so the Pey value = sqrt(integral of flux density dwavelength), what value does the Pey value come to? 16.5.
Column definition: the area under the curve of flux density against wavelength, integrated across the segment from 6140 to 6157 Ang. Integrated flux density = 238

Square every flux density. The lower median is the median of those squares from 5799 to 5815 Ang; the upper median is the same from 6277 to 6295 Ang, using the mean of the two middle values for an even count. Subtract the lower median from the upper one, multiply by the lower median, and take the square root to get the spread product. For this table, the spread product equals 42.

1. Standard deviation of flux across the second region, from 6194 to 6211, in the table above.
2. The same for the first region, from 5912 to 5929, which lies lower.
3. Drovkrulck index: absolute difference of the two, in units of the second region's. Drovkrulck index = 0.01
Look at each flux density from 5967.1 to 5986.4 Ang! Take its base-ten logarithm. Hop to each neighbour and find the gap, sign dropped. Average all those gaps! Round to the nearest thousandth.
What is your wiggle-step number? 0.033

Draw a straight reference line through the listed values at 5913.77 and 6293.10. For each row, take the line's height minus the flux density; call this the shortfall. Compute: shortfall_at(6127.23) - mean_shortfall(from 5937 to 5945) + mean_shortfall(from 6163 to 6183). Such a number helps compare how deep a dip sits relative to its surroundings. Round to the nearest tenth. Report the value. 4.8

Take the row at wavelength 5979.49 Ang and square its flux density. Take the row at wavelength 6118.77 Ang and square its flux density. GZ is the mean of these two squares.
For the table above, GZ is 265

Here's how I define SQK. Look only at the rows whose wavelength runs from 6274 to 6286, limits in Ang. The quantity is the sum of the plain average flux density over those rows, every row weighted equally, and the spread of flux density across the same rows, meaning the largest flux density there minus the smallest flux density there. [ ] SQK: 16.2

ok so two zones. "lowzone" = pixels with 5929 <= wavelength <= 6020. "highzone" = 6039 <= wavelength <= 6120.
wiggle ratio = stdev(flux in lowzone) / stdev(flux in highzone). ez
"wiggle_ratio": 0.79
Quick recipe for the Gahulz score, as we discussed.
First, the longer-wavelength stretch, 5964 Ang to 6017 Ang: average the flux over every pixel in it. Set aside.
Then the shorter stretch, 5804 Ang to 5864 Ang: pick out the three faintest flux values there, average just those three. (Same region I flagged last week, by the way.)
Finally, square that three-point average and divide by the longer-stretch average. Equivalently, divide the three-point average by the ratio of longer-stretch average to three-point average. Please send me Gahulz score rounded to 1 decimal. 11.4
